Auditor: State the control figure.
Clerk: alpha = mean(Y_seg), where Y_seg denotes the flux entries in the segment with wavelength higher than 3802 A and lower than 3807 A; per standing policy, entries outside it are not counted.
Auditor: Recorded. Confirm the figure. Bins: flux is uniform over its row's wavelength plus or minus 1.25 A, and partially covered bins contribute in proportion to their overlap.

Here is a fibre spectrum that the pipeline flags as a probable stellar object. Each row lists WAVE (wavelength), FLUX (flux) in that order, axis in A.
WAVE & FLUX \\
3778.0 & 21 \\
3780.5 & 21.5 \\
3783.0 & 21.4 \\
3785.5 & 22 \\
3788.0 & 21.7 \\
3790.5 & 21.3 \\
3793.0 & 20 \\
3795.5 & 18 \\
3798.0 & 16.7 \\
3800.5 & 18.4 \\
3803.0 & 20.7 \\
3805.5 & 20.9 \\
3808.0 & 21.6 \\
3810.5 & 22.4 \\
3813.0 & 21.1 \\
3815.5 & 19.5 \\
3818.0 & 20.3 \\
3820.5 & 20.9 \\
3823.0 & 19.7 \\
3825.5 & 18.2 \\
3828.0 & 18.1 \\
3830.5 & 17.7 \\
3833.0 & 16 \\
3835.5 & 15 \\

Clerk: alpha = 20.8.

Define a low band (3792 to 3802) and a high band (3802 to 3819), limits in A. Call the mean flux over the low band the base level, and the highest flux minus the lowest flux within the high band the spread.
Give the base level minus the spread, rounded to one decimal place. 15.4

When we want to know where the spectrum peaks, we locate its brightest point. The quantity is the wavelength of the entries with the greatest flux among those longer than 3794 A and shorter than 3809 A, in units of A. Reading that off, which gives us 3808.0 A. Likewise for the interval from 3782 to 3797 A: 3785.5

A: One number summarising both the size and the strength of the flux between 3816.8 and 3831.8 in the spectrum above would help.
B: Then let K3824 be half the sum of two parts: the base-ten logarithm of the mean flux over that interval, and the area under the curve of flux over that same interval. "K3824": 144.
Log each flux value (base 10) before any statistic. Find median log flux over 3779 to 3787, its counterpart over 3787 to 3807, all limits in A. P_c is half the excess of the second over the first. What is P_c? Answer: -0.012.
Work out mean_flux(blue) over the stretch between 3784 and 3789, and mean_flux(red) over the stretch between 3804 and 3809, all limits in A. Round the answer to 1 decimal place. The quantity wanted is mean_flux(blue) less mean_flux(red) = 0.6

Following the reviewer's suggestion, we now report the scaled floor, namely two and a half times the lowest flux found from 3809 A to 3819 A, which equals 49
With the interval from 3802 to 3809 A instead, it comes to 52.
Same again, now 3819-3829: 45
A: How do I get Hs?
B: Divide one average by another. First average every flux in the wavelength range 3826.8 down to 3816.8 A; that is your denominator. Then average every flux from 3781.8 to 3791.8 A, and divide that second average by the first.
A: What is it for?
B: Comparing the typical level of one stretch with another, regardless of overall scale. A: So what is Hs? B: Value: 1.09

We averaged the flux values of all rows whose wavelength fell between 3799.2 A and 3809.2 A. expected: 20.4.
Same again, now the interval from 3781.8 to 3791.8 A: 21.6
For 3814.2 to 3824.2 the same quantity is 20.1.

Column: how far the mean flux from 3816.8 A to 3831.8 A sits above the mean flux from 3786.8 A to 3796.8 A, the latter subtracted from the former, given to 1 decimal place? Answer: -1.1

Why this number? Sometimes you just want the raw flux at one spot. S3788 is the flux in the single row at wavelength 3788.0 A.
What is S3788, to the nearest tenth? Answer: 21.7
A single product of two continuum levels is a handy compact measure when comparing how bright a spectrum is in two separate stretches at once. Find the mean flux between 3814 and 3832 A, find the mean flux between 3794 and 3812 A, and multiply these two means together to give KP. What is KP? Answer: 380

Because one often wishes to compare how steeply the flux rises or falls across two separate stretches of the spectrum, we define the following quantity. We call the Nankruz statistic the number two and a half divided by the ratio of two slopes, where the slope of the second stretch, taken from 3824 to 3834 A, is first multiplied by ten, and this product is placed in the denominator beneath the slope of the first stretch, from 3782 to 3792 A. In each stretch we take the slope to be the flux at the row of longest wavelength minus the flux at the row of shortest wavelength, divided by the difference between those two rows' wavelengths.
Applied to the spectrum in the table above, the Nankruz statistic 550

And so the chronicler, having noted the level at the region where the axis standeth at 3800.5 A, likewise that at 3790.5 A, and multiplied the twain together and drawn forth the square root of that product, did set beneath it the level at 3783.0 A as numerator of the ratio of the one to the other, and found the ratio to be 1.08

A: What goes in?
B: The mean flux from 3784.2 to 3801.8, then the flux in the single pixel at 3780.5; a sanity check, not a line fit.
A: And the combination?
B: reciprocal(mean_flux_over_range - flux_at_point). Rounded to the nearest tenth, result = -0.6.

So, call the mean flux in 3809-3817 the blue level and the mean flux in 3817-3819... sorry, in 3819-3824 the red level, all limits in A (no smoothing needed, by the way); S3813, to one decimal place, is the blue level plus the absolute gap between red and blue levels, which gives 21.7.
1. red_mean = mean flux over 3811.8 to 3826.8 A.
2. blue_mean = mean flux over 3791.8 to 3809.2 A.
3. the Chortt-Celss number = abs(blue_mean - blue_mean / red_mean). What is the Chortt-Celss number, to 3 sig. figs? 18.5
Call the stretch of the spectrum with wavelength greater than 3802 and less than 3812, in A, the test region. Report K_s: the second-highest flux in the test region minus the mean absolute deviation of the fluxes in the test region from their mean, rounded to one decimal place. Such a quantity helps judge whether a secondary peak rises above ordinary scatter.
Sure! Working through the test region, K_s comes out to 21.0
